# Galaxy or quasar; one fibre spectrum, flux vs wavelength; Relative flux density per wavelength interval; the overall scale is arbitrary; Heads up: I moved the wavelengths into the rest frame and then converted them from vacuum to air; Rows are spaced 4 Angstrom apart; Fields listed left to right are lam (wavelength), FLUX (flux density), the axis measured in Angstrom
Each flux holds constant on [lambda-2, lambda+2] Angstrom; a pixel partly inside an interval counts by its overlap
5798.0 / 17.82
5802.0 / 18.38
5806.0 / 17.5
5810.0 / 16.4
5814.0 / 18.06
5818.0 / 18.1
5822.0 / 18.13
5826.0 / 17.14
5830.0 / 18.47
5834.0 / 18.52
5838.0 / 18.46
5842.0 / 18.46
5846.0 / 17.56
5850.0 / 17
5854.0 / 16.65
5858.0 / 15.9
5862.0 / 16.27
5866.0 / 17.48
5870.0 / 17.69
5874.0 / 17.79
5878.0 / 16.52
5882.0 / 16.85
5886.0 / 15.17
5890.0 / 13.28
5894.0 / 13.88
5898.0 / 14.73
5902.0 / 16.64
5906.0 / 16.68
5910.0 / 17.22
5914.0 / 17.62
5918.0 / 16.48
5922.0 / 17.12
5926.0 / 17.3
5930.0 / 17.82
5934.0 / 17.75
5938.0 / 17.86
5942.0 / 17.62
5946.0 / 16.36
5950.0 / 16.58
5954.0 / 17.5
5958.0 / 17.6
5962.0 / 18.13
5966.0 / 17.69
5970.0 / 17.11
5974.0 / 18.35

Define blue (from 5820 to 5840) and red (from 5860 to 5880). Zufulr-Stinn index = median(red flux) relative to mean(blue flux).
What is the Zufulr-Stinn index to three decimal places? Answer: 0.963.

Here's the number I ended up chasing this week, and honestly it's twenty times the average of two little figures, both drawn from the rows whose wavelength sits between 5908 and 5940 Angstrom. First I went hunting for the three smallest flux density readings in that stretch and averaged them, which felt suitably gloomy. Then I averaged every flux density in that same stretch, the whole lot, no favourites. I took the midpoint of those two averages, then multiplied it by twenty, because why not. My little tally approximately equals 343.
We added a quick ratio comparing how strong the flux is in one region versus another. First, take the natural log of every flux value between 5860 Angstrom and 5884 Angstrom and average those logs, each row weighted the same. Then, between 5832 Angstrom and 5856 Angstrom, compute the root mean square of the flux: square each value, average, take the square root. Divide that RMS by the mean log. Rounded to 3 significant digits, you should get 6.27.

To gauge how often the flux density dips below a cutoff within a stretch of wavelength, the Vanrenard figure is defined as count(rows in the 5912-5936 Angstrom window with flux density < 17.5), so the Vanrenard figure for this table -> 3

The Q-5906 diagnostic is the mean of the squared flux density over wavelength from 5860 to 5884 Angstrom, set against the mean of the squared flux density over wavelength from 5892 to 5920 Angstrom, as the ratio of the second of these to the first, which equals 0.90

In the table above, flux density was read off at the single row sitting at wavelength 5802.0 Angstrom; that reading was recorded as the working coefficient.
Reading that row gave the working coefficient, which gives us 18.38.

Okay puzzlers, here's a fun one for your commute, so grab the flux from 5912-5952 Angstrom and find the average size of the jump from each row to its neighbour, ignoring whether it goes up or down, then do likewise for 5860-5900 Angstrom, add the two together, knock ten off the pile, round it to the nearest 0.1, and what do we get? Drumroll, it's -8.6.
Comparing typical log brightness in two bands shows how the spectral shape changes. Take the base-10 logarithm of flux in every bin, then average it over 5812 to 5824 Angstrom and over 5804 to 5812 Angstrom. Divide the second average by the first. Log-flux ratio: 0.98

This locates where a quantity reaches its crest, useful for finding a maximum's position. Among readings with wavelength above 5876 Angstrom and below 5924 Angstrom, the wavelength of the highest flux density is 5914.0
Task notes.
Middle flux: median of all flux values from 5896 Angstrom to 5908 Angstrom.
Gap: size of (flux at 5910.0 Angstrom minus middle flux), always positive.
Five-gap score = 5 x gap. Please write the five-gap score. 2.9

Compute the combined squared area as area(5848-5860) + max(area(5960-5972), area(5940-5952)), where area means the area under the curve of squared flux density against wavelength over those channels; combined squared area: 7014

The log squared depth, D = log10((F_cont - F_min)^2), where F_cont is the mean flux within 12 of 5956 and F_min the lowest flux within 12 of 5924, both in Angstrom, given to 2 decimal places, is -0.16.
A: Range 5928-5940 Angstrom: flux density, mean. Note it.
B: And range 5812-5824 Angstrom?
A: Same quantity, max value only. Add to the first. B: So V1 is 35.9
